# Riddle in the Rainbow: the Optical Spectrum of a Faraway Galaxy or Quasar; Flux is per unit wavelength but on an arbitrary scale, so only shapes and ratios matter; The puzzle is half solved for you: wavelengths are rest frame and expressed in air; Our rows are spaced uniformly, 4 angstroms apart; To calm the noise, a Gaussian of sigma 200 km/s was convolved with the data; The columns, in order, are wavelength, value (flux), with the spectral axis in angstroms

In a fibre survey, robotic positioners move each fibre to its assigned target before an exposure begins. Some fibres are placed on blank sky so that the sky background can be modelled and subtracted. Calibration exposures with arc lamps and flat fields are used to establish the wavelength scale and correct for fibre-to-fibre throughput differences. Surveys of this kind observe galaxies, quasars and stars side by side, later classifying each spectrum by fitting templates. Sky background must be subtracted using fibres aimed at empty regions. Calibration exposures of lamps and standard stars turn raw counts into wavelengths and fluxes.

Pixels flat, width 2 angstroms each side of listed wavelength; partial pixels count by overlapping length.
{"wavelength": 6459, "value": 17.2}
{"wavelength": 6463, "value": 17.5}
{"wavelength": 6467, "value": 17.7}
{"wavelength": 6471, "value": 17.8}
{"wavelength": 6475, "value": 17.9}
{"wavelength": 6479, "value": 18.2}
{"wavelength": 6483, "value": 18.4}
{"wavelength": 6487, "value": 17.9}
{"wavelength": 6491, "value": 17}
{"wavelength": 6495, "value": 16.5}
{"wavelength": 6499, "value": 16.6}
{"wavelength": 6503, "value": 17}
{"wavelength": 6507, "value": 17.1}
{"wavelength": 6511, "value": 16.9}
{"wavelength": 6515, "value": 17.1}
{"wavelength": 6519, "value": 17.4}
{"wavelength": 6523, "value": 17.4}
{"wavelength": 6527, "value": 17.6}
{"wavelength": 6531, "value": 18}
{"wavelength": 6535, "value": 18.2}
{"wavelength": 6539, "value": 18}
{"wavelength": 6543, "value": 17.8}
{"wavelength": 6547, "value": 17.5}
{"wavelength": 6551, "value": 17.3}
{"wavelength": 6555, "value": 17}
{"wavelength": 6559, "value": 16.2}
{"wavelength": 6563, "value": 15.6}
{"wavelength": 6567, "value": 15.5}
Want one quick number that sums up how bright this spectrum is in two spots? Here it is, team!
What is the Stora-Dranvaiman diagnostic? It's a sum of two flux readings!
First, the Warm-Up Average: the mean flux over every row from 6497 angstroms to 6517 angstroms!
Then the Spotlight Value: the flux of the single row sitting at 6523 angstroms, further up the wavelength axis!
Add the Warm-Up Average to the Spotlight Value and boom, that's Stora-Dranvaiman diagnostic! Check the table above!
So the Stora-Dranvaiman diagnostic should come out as 34.3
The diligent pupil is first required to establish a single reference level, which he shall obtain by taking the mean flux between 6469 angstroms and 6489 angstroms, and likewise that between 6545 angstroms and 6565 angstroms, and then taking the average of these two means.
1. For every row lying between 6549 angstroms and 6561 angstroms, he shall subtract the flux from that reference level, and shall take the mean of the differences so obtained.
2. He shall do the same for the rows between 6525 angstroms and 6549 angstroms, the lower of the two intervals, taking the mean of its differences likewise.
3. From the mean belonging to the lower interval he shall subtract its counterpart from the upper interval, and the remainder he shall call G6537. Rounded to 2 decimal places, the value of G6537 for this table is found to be -1.02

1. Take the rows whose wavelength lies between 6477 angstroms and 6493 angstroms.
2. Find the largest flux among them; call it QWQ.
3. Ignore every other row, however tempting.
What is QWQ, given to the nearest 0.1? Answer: 18.4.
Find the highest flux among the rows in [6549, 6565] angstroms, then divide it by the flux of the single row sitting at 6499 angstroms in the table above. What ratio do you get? 1.04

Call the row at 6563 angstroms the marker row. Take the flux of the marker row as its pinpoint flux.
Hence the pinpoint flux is 15.6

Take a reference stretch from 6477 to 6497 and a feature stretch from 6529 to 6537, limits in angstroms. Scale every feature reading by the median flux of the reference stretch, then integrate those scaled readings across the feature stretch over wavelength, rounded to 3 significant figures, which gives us 8.09 angstroms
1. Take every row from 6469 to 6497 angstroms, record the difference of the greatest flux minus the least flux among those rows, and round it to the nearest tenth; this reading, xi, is 1.9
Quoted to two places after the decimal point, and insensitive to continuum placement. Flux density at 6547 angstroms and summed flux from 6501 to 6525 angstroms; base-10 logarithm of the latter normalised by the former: 0.77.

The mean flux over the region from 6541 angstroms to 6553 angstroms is 17.5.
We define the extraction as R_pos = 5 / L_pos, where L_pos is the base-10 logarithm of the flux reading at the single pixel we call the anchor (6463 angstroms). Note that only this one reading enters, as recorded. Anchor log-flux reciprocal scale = 4.02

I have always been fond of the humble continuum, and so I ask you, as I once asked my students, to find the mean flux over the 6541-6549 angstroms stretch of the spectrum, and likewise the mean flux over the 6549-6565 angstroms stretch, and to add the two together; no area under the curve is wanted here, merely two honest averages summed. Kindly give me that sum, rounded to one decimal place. 34.2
